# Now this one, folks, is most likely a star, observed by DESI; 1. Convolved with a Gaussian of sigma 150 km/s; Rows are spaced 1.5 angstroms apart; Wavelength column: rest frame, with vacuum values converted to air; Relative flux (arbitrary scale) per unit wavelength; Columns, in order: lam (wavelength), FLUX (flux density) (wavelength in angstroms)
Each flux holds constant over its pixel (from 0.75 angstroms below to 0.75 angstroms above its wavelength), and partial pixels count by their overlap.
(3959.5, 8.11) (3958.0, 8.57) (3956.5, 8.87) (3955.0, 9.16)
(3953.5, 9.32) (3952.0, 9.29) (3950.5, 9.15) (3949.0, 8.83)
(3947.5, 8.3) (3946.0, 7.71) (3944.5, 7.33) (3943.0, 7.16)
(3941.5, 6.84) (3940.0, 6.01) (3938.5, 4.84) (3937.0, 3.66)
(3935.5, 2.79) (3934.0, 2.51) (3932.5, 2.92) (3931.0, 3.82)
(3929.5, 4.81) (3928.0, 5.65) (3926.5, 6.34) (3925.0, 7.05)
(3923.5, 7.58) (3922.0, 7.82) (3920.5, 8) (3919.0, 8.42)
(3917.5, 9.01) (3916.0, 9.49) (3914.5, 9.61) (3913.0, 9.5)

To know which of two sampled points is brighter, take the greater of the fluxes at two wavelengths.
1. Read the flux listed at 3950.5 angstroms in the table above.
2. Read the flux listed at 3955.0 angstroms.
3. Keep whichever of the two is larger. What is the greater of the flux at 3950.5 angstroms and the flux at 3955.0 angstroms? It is 9.2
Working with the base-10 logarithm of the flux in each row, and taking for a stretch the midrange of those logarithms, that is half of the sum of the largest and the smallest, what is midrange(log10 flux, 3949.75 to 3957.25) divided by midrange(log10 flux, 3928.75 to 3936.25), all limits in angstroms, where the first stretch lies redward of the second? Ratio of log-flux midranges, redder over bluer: 1.77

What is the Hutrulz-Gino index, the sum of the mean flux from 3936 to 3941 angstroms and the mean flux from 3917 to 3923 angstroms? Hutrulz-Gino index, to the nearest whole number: 13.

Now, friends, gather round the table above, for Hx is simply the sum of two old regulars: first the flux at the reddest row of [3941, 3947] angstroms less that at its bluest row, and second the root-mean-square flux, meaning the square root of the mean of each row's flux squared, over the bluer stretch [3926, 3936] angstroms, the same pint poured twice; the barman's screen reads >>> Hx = 5.2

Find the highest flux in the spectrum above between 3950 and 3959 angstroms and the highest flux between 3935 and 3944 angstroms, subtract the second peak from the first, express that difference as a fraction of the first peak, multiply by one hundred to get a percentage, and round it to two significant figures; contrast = 23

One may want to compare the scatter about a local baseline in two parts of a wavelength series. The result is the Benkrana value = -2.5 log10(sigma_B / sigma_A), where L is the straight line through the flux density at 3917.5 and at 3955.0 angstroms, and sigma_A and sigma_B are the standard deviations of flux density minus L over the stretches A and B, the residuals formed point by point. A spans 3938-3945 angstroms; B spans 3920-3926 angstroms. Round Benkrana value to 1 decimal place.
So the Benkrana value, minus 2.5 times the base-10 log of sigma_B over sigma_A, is 1.0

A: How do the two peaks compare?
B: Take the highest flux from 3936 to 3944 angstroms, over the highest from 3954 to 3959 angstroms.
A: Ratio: 0.78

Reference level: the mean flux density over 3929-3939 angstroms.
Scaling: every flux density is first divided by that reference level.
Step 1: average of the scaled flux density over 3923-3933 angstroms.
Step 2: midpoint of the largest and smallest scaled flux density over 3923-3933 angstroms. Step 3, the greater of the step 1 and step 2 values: 1.5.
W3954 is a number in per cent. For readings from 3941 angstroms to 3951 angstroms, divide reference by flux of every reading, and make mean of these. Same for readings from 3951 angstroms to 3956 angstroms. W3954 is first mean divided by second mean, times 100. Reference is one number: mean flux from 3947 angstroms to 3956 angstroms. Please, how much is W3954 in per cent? 118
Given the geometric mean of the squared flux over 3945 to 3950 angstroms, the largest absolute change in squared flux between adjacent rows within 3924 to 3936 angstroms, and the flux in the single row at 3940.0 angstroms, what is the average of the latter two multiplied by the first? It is 530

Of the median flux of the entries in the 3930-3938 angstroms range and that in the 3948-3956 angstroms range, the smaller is 2.9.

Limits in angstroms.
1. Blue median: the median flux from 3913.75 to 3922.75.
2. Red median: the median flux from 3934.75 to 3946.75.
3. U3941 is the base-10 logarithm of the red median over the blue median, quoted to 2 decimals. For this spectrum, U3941 -0.13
